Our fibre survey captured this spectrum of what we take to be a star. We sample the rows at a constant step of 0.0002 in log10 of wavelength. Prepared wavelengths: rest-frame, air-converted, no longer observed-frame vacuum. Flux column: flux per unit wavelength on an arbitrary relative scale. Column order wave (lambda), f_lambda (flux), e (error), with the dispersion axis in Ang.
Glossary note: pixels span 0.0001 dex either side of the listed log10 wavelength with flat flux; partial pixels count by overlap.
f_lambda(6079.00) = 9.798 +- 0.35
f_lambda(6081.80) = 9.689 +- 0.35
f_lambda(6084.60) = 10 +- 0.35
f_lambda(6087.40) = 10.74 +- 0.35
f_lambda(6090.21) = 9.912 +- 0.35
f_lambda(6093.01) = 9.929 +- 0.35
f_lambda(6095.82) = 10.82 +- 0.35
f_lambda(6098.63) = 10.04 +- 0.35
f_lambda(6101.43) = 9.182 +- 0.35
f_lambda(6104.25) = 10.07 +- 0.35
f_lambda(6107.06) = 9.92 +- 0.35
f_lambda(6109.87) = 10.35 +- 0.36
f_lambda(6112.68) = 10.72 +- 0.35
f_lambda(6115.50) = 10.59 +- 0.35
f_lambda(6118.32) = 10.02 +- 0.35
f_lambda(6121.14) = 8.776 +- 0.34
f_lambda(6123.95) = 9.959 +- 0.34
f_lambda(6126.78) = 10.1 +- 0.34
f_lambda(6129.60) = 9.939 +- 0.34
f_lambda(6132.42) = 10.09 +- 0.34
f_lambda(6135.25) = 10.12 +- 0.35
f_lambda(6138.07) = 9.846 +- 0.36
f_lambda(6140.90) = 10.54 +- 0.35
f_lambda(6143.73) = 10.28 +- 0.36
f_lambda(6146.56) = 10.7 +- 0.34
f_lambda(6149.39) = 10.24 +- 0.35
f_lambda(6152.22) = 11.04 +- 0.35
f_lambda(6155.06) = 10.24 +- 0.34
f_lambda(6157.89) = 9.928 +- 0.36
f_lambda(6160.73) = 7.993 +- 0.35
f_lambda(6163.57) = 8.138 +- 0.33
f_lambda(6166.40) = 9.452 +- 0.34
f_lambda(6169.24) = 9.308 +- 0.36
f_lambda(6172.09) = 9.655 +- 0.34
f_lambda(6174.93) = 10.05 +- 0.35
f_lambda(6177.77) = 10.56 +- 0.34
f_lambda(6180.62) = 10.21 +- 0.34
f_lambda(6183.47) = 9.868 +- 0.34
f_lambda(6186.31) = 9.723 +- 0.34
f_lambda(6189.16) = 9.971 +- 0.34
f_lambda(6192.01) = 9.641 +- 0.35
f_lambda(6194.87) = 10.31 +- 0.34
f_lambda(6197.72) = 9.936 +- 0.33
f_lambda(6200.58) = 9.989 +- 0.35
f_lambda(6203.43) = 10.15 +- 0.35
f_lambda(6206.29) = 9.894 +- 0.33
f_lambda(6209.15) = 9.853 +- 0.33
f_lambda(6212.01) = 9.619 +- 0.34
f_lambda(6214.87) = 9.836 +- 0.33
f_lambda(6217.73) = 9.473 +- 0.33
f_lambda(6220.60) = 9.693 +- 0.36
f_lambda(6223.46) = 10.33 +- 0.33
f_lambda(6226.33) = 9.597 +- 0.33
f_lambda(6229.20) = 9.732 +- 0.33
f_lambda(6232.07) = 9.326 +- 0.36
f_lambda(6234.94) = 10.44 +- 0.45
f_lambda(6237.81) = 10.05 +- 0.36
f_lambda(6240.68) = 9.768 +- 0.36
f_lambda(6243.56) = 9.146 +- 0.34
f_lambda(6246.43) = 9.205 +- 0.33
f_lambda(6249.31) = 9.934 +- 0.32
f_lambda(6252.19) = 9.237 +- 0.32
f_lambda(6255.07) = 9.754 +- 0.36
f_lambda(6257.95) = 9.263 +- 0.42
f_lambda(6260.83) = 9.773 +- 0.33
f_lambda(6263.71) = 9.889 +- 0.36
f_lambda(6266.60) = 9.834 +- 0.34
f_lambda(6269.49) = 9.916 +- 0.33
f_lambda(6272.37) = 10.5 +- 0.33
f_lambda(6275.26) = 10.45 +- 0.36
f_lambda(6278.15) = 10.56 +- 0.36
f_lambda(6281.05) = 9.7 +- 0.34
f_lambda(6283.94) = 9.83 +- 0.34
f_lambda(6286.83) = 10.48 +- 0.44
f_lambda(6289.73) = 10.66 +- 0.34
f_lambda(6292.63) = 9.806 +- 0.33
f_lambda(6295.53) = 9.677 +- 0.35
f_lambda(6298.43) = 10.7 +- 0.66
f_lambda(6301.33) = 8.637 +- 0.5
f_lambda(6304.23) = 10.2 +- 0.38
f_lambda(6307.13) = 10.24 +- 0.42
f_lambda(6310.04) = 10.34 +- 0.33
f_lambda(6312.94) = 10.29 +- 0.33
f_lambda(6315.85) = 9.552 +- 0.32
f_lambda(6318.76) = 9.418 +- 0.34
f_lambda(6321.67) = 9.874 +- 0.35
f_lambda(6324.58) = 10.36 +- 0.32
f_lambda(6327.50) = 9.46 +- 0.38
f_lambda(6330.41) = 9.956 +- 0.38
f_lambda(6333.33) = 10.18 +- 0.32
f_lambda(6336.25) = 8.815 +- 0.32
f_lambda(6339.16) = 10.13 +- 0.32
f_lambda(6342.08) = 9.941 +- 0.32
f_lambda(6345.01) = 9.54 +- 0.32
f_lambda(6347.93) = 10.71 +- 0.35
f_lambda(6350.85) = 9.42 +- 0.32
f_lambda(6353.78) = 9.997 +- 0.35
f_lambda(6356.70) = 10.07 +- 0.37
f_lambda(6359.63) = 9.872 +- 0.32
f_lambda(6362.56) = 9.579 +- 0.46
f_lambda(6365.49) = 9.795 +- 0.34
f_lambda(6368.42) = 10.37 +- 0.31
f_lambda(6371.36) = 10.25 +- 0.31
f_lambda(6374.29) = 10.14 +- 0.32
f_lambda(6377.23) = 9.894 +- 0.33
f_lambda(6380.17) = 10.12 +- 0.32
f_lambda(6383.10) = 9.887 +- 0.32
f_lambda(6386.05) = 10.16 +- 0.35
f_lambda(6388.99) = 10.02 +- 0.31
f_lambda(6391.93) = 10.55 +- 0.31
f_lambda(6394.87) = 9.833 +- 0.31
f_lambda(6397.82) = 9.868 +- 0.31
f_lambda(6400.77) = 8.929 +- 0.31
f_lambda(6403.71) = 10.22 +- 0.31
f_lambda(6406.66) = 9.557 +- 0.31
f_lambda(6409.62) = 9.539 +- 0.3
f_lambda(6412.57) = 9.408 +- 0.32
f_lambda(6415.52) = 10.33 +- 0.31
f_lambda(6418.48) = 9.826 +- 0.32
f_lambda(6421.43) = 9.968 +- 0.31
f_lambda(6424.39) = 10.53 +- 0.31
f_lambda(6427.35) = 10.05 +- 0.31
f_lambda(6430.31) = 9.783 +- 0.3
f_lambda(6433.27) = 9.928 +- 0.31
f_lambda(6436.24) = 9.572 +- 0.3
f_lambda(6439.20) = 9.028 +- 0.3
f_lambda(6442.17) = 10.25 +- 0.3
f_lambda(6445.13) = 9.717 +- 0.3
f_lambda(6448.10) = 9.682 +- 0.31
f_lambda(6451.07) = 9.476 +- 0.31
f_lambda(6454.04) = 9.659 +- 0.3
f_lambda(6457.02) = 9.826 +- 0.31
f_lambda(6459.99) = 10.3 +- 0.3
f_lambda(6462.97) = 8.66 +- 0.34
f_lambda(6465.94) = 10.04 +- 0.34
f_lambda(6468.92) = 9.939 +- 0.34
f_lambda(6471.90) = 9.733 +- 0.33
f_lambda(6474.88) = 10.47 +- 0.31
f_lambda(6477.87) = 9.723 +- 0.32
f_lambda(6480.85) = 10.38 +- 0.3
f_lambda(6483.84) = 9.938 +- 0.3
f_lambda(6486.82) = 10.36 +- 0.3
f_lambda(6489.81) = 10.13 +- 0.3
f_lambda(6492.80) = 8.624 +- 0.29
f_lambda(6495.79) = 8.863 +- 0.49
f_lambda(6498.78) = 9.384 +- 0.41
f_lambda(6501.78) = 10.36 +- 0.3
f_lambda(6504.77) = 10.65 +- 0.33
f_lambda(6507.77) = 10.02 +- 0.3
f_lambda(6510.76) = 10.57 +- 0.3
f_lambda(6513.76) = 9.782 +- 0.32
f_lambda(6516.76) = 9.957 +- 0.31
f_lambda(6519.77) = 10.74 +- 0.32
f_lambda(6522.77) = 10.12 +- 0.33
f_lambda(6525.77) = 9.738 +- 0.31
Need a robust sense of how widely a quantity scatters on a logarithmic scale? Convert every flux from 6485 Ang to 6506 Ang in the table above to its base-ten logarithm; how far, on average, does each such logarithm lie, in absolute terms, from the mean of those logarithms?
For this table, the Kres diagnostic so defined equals 0.0314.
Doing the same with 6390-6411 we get 0.0170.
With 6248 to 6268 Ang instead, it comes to 0.0109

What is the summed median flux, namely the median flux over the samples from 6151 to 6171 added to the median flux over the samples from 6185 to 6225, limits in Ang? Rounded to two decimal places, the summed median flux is 19.33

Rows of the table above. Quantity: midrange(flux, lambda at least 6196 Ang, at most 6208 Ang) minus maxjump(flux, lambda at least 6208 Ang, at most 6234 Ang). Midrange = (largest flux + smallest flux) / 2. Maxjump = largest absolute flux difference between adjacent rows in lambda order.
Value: 9.29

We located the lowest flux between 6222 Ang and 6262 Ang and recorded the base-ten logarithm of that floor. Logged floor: 0.96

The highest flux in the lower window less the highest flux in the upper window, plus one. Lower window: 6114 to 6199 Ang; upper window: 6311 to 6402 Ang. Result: 1.3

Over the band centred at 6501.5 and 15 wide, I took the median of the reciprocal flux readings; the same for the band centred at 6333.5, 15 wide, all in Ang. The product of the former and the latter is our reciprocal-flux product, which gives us 0.0100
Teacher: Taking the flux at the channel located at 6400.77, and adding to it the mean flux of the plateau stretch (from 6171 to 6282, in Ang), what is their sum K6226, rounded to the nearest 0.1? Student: 18.8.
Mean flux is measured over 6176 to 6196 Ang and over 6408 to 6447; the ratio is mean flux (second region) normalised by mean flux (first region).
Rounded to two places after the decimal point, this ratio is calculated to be 0.98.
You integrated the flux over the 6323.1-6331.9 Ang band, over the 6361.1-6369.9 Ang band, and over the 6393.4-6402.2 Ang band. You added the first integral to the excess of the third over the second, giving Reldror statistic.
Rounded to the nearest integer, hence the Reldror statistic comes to 84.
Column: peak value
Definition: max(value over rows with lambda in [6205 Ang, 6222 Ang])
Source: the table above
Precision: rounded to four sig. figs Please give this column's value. 9.894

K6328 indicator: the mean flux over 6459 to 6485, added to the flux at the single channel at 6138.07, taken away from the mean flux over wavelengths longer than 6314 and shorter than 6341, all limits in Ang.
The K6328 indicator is -10.0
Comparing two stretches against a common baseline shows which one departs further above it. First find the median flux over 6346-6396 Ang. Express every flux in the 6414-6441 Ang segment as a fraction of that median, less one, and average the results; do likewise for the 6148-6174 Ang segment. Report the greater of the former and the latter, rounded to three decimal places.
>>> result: -0.013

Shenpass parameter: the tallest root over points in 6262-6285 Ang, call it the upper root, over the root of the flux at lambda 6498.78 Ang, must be 1.06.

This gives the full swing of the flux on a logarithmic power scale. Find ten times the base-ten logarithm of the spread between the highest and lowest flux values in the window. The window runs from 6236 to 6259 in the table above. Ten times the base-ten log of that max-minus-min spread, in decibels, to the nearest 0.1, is -0.4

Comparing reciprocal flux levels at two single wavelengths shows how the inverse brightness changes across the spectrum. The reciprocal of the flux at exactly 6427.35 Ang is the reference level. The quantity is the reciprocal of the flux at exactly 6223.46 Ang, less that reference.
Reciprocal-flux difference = -0.0027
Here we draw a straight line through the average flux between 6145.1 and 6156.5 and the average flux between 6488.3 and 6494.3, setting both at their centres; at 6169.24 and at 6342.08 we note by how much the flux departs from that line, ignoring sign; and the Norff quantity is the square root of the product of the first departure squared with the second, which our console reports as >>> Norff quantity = 0.26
